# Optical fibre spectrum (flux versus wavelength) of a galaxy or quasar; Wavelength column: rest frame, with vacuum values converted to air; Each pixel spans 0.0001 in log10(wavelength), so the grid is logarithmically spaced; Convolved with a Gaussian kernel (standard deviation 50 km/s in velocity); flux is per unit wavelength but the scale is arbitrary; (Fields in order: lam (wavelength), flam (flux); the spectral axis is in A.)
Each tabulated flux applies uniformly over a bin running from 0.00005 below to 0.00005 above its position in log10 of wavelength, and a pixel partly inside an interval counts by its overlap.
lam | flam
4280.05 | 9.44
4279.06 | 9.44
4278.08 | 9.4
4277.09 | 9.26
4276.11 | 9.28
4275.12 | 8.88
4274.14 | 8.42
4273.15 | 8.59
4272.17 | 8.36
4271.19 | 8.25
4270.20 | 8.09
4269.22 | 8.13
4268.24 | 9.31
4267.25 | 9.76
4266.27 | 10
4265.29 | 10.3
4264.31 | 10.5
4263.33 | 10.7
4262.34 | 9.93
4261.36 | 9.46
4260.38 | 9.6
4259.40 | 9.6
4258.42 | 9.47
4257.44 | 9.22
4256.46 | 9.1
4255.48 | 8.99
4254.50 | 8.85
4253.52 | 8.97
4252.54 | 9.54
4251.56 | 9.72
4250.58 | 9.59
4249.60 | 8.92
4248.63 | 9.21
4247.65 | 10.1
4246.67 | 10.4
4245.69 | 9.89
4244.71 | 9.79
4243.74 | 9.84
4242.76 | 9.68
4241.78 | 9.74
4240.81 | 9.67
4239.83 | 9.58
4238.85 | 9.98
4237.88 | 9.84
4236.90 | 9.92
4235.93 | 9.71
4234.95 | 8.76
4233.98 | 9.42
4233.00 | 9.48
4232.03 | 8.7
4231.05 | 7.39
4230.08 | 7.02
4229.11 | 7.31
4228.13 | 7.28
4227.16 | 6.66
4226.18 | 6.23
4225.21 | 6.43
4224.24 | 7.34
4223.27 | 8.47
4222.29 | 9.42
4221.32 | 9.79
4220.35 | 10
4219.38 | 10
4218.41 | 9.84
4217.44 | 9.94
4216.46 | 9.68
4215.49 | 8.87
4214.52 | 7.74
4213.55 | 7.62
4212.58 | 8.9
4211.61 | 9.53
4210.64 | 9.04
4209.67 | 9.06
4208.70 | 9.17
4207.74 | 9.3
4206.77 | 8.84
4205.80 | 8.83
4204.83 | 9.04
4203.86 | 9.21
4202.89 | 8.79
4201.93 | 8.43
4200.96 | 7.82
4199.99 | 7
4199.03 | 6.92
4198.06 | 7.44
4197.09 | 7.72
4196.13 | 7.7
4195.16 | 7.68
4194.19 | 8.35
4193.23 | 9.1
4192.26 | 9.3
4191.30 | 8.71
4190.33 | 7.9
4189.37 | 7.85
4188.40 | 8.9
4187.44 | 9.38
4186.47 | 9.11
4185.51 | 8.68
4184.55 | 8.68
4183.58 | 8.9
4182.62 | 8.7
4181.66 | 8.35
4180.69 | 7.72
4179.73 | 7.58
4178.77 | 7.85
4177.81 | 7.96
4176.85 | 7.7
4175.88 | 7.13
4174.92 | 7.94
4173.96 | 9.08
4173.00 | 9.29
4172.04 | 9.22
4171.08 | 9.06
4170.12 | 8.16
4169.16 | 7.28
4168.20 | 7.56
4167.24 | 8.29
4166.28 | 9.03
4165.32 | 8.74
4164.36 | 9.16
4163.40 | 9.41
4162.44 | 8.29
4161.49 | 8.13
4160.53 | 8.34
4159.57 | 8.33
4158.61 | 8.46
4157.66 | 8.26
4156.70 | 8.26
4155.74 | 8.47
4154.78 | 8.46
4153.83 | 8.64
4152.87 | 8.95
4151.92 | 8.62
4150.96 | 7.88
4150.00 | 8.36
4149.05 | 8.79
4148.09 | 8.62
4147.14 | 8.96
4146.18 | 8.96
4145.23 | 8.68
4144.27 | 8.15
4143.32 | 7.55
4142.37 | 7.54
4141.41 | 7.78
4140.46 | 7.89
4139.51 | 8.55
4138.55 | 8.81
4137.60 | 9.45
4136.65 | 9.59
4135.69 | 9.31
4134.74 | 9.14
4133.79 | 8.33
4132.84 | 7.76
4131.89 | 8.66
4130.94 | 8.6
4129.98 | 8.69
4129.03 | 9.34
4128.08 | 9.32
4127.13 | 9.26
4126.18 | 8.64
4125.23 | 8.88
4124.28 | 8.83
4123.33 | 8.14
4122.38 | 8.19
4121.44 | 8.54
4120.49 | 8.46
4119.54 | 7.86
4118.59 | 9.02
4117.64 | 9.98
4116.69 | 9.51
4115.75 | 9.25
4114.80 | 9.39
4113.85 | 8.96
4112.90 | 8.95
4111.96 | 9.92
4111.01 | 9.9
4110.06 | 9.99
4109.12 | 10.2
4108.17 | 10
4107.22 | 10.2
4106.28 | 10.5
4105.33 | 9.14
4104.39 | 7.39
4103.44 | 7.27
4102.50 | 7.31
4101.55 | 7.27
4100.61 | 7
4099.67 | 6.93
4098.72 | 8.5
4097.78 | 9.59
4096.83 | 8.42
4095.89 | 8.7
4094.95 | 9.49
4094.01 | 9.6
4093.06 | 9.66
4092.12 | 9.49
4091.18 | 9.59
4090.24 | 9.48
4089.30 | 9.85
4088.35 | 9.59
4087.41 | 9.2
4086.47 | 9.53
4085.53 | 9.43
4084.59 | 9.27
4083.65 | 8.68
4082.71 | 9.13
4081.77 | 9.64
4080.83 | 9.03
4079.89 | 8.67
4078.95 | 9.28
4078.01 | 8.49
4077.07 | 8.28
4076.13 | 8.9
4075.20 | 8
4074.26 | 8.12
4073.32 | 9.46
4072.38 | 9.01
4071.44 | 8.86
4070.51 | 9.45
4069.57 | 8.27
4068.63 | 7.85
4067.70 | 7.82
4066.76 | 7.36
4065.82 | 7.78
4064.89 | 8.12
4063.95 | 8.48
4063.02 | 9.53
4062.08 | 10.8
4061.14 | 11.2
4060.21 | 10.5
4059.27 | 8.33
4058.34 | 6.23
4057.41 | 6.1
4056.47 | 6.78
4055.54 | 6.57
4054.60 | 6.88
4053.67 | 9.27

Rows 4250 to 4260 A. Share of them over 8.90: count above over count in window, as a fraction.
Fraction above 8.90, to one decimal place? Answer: 0.9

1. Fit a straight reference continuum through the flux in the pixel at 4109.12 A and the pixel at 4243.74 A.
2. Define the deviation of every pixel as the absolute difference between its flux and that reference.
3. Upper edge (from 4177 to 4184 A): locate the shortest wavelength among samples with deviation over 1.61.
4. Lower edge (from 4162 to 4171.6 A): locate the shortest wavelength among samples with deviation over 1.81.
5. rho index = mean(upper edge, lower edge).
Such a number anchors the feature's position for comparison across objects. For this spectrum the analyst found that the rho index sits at 4173.0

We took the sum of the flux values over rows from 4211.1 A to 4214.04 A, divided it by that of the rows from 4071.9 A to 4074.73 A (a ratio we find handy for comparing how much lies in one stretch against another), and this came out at 0.98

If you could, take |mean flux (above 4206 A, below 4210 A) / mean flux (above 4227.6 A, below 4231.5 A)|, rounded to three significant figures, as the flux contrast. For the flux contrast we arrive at 1.25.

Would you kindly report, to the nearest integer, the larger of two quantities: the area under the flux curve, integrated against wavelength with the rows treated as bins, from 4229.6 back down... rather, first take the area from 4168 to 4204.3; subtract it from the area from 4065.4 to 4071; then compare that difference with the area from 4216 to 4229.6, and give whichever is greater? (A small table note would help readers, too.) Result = 115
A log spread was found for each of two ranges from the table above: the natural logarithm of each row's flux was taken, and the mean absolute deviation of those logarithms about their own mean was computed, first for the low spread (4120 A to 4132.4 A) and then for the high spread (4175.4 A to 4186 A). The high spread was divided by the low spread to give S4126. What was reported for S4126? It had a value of 1.8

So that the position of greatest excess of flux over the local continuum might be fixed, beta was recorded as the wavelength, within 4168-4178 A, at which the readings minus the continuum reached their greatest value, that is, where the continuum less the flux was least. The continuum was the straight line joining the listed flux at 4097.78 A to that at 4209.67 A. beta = 4173.00 A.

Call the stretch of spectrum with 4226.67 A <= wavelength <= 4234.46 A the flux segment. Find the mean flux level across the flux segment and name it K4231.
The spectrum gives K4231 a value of 7.9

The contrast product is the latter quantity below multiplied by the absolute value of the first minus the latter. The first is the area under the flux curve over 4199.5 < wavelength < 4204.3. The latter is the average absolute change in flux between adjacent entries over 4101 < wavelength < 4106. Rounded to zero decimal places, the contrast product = 19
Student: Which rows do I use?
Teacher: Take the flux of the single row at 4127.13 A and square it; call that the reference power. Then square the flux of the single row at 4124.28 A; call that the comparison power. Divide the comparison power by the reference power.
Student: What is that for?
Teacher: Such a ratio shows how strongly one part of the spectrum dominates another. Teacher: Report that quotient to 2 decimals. 0.91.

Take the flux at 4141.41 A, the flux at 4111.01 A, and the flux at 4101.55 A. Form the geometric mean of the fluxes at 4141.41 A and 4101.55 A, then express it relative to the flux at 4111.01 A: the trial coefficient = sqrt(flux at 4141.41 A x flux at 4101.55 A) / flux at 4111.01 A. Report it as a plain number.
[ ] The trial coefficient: 0.76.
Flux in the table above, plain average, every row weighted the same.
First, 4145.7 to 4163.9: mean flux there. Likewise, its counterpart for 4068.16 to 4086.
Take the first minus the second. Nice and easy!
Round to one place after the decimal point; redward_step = -0.3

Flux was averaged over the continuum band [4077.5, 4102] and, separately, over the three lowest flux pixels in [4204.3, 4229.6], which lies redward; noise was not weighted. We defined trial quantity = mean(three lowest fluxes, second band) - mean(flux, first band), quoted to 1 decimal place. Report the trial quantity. -2.5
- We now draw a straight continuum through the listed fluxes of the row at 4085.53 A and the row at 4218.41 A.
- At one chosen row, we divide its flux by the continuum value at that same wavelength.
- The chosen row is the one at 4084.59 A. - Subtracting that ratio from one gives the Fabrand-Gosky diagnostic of 0.02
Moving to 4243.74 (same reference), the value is 0.01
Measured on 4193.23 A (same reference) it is 0.07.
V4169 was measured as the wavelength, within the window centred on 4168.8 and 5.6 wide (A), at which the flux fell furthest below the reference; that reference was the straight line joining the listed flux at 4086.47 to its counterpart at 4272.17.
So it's 4169.16 A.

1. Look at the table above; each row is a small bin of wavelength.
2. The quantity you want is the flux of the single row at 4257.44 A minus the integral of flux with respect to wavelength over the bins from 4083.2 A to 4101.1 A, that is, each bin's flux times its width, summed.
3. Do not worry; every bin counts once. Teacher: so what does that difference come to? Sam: -153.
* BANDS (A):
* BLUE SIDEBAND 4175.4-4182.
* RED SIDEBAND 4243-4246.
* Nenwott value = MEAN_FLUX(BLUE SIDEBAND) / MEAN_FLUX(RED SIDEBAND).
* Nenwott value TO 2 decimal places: 0.79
